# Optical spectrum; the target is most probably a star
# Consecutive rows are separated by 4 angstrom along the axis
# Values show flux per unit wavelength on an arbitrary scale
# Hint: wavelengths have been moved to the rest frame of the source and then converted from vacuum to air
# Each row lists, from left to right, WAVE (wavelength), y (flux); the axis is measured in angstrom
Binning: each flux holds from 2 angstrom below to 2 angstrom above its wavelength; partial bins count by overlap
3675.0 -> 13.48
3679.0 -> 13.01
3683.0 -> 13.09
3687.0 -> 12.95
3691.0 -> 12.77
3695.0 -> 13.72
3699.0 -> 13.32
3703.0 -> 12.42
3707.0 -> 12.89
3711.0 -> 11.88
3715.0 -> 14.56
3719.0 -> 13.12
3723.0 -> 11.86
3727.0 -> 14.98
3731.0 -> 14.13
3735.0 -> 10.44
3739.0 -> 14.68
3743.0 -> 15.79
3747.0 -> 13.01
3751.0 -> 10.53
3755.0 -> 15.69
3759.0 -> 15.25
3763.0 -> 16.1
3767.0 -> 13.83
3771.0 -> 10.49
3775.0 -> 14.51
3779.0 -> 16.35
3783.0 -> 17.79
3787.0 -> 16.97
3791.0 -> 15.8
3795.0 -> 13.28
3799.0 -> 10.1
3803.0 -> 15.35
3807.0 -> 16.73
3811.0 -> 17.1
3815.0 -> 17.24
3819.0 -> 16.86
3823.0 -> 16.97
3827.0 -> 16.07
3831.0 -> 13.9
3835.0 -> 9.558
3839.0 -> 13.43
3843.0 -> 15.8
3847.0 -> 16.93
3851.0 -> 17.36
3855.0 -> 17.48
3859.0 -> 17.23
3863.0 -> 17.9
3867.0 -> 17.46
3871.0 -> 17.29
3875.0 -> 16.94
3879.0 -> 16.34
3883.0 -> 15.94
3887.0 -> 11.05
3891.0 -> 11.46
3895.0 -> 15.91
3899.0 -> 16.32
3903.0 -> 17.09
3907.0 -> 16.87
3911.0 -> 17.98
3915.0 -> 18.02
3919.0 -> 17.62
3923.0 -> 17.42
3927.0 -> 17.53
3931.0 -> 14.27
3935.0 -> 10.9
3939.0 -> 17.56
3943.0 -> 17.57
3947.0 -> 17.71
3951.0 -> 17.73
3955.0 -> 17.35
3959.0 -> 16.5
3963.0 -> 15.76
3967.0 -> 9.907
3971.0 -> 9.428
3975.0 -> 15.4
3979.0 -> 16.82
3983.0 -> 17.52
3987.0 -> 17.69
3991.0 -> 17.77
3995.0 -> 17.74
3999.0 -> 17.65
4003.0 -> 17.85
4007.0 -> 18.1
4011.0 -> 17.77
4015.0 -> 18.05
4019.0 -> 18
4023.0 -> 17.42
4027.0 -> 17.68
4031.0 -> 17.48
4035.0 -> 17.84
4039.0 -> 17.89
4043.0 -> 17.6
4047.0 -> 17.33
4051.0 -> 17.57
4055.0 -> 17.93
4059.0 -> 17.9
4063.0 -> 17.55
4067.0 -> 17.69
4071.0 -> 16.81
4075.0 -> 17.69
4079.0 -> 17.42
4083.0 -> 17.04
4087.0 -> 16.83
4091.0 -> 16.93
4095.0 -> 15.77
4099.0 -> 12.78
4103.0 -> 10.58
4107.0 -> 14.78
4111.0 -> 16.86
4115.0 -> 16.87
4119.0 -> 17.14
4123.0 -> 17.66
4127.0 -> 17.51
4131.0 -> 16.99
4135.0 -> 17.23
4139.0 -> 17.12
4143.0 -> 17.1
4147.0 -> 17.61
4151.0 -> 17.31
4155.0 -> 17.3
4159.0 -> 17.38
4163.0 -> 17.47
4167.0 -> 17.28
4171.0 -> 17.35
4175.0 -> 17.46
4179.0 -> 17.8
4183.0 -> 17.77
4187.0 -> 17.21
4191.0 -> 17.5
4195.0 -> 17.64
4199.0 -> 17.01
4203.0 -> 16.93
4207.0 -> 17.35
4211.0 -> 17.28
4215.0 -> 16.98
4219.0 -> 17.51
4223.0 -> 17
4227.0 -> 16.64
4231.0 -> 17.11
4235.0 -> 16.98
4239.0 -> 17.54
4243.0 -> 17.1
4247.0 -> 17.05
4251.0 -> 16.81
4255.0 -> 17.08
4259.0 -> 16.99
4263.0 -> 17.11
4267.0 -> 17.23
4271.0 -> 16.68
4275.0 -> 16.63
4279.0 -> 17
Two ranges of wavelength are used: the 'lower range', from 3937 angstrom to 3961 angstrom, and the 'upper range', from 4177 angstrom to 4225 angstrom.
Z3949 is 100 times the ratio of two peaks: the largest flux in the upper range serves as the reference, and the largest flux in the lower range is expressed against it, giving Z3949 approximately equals 100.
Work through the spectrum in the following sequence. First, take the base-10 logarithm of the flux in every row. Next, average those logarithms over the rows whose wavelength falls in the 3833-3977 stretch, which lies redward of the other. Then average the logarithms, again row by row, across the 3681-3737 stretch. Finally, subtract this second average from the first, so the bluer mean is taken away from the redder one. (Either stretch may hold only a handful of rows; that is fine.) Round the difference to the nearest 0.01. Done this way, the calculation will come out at 0.08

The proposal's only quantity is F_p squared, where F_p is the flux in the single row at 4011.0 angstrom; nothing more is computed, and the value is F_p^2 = 316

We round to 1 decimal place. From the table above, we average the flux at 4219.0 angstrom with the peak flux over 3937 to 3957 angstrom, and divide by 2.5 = 7.0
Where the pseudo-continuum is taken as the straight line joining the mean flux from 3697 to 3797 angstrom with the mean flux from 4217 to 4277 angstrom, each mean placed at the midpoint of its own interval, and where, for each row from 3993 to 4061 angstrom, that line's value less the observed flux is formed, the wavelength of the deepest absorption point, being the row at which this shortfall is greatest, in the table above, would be 4047.0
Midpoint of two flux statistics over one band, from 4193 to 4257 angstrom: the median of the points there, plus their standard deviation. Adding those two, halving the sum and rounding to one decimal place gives 8.7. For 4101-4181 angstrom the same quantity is 9.4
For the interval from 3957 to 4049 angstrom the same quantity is 10.0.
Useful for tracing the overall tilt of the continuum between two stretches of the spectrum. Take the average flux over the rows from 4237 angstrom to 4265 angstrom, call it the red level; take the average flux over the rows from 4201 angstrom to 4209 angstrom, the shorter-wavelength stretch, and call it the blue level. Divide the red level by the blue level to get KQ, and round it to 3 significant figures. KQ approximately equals 0.997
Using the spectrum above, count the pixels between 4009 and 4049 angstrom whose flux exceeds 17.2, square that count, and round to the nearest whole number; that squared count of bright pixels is 100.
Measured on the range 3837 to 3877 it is 36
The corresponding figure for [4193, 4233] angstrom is 16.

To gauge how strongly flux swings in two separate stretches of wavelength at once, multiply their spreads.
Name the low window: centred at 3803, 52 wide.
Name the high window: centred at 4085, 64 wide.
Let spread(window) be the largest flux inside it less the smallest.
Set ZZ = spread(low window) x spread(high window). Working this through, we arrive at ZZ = 57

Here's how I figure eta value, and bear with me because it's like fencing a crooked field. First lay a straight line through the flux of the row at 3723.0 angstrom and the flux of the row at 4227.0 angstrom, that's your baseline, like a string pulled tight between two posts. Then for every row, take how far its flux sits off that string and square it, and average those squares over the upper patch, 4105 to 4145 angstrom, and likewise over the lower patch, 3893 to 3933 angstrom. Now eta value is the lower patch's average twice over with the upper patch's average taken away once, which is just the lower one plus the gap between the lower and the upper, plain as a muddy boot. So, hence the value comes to 21.4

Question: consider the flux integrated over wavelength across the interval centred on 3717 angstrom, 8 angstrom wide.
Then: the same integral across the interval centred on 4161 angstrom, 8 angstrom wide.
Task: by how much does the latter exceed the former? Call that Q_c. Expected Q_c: 29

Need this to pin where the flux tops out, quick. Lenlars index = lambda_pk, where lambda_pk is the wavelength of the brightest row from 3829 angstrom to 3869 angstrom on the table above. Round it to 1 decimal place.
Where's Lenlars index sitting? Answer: 3863.0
